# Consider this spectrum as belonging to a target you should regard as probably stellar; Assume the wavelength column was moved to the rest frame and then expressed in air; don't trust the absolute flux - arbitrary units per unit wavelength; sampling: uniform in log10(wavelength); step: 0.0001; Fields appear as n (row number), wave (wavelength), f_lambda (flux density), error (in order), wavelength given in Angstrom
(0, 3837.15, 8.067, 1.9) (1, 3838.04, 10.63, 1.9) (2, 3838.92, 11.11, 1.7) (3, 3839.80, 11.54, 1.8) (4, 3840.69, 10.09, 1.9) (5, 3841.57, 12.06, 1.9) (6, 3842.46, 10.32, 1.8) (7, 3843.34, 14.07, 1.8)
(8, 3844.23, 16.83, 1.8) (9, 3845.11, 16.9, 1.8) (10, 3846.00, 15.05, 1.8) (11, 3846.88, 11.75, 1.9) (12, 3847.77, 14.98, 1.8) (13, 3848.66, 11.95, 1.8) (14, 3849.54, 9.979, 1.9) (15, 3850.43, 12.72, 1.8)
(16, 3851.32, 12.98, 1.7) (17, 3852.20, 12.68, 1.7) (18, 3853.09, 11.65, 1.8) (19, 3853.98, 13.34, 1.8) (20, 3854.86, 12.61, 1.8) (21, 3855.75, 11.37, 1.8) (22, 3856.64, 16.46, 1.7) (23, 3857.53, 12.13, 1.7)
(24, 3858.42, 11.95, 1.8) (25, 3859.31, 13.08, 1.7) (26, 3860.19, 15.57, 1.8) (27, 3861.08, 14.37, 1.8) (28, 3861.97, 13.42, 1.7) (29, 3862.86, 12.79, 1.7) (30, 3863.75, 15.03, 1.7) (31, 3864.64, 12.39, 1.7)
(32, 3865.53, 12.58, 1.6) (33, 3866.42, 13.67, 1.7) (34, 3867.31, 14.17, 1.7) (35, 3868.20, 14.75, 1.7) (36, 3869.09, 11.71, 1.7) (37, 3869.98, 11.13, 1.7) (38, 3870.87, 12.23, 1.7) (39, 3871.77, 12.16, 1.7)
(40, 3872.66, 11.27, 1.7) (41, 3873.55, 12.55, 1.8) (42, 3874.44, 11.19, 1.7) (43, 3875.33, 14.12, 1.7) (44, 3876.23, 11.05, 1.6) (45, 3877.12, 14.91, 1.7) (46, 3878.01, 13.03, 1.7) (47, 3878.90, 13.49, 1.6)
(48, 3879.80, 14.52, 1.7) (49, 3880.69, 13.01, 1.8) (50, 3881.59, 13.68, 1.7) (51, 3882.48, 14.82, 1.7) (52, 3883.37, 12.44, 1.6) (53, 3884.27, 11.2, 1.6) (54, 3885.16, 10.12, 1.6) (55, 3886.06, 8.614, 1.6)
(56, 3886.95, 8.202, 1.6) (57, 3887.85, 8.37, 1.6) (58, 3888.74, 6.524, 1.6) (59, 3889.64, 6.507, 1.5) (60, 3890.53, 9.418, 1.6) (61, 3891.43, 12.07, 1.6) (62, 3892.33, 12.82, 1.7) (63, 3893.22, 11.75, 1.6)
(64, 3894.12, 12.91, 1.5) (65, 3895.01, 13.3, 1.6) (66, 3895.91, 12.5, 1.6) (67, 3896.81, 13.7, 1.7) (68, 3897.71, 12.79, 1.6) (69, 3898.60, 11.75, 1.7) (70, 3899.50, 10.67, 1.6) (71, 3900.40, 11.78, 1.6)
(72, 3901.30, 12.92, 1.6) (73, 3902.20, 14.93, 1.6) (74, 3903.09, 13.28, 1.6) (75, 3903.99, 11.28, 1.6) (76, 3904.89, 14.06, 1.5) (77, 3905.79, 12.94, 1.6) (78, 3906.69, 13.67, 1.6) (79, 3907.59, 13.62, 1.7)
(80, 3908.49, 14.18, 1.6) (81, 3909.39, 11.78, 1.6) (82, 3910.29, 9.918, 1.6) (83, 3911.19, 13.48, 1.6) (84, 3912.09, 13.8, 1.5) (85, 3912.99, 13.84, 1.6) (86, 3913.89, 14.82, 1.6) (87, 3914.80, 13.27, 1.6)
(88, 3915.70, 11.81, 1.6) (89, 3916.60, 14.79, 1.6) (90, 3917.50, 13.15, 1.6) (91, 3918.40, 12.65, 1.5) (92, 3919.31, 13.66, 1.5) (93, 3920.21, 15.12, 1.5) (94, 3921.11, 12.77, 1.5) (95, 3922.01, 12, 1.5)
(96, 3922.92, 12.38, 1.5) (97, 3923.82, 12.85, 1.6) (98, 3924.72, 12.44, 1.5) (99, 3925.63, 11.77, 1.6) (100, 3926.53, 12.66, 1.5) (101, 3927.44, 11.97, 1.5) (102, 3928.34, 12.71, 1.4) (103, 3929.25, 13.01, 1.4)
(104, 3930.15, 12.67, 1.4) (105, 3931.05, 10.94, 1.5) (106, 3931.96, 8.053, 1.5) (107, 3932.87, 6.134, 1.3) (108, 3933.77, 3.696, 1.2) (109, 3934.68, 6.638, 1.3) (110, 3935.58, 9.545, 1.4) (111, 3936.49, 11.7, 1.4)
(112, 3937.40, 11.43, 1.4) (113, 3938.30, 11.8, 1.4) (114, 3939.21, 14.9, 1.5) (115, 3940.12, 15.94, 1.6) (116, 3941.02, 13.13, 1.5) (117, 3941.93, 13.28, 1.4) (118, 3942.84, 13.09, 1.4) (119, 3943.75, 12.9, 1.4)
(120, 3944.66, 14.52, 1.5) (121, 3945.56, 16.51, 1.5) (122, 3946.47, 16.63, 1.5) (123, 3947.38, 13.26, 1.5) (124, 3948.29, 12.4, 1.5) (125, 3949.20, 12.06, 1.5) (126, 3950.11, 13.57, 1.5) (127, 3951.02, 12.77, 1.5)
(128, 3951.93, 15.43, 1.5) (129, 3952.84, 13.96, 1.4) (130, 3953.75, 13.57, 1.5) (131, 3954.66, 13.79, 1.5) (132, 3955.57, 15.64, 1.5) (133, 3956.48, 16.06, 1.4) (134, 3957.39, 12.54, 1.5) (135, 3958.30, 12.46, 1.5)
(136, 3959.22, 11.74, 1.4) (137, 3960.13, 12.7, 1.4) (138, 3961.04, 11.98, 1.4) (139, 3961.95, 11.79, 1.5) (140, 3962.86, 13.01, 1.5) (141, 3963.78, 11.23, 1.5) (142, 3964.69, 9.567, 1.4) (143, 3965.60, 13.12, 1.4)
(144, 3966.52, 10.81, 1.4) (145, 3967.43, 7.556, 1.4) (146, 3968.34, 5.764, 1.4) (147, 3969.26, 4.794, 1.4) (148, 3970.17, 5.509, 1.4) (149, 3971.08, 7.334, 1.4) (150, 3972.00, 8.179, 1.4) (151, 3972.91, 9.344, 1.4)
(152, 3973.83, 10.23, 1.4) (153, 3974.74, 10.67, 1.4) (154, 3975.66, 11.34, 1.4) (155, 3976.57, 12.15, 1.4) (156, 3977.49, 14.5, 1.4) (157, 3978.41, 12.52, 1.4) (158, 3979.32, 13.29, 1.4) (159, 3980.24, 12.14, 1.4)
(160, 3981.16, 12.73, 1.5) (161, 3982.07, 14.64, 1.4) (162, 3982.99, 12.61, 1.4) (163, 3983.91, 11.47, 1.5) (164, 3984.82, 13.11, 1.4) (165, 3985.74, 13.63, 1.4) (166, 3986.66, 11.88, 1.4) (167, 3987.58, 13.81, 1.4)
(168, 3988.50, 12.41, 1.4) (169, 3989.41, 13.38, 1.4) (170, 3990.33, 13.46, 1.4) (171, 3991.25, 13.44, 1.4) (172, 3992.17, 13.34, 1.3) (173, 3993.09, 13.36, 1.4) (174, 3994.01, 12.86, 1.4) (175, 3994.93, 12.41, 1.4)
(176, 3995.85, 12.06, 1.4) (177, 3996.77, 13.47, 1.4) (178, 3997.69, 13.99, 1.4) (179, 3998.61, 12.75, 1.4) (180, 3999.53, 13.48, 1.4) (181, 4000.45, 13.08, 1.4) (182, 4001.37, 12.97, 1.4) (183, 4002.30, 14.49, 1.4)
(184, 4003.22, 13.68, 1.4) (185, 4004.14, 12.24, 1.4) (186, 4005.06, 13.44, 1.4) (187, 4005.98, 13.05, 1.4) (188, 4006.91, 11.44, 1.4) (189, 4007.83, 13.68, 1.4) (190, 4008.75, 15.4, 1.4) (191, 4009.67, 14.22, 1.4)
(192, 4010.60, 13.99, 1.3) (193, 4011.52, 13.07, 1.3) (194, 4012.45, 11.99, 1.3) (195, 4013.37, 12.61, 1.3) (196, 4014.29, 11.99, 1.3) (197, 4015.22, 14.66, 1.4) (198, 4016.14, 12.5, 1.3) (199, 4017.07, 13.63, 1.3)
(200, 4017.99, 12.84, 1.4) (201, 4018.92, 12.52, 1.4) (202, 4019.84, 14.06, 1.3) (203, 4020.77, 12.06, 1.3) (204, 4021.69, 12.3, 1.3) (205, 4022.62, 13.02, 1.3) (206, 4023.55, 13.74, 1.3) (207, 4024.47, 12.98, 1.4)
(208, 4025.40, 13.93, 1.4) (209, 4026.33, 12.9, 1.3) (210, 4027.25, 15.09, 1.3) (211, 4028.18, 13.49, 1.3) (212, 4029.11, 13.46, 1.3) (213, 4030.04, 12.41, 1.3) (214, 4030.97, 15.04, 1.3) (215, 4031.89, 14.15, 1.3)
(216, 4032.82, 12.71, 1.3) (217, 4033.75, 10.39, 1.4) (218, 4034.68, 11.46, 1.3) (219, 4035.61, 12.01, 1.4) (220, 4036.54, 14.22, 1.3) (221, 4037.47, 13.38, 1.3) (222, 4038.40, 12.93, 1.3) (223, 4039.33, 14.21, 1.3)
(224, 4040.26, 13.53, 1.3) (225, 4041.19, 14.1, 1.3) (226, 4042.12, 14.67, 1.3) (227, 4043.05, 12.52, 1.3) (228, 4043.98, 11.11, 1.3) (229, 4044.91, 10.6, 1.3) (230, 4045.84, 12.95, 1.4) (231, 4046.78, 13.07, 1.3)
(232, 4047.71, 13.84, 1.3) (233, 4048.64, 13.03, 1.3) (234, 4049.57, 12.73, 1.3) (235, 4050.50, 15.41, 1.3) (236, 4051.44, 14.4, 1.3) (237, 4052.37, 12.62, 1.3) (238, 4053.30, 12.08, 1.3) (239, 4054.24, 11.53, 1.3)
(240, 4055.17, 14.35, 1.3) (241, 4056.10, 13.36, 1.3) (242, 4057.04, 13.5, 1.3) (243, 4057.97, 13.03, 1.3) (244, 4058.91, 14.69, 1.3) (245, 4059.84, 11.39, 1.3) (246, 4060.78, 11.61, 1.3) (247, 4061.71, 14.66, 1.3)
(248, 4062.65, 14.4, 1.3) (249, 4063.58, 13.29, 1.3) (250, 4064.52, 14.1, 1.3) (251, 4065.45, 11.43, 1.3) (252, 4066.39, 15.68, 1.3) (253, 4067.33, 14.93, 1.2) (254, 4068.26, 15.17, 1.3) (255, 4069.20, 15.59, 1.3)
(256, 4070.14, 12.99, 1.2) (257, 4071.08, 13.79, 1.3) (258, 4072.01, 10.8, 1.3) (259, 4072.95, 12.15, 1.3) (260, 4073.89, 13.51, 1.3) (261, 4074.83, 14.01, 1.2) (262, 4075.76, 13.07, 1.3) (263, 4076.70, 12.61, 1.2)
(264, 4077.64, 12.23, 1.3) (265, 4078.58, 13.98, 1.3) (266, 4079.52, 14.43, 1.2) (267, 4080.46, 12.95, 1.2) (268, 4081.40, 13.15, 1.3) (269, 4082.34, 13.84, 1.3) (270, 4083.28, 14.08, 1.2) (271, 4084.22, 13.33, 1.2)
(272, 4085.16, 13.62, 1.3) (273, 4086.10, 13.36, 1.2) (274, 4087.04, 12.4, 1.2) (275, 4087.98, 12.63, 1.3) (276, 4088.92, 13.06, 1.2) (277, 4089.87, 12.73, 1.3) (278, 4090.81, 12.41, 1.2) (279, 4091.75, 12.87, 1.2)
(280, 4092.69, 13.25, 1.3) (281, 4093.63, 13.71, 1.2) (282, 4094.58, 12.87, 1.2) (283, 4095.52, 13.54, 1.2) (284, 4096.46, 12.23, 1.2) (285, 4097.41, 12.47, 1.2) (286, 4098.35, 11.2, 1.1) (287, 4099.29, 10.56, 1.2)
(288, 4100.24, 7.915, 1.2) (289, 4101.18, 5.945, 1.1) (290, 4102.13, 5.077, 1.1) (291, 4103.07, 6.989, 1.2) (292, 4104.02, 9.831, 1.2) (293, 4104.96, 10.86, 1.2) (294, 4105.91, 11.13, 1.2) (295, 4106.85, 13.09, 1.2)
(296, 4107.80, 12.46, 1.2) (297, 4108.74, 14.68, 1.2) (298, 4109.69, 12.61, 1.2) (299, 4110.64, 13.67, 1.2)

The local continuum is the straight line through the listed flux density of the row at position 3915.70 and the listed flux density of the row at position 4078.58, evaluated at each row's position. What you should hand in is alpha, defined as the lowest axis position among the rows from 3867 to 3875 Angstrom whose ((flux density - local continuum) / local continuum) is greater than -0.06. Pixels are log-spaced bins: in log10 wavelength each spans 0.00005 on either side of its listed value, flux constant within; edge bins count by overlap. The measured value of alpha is 3867.31 Angstrom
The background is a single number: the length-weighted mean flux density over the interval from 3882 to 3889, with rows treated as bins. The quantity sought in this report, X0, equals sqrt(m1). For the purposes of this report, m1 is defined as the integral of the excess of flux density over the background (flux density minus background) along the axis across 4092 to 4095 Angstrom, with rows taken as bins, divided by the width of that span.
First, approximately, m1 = 3.09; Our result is 1.76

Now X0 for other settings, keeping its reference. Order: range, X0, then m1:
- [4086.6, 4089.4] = 1.59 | 2.54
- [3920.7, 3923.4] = 1.49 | 2.22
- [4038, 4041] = 1.86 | 3.46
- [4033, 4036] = 1.12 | 1.24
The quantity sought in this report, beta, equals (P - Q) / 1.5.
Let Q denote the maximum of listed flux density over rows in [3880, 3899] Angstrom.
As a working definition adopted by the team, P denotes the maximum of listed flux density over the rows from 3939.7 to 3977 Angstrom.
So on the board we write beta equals 1.21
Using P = 16.63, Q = 14.82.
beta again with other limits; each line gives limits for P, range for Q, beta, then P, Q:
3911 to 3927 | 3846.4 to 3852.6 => 0.09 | 15.12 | 14.98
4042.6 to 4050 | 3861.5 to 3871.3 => -0.79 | 13.84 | 15.03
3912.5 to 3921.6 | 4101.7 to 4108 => 1.35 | 15.12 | 13.09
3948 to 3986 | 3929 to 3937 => 2.03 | 16.06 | 13.01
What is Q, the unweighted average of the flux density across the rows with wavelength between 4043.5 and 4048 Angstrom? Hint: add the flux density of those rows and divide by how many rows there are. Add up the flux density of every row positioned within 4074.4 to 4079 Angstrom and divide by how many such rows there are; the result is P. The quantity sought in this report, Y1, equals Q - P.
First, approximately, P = 13.2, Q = 12.3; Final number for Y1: -1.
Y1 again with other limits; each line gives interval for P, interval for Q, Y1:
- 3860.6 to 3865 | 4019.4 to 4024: -1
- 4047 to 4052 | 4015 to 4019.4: -1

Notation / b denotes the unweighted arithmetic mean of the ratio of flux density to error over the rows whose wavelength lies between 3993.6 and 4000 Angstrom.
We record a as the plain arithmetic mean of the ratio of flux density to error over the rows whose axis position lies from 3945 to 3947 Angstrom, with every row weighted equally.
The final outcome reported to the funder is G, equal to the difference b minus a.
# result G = -1.8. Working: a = 11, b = 9.3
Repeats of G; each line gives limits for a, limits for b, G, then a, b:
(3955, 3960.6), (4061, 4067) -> 1.4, 9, 10.7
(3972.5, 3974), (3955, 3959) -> 2.7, 7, 9.6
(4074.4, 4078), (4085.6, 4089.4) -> 0.1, 10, 10.5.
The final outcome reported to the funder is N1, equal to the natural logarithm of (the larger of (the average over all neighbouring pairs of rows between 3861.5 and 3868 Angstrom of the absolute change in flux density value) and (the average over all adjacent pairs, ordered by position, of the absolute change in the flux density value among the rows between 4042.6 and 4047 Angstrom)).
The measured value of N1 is 0.19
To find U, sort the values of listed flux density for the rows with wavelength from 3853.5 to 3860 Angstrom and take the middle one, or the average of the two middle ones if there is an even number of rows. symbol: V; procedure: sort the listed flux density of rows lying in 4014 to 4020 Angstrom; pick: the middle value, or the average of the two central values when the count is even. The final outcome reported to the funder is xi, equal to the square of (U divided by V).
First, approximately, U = 12.6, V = 12.8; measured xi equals 0.96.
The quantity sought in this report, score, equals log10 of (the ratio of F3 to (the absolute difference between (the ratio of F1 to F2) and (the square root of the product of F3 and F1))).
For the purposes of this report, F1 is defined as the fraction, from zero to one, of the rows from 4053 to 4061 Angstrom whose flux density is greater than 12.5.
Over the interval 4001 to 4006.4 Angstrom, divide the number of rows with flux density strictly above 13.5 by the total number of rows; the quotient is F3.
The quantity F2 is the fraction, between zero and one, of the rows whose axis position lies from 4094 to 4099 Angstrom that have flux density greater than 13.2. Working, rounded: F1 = 0.6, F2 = 0.20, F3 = 0.3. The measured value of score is -0.8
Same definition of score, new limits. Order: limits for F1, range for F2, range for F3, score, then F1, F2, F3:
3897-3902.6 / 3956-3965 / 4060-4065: -0.9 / 0.5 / 0.10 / 0.6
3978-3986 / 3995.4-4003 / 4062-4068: -0.1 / 0.8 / 0.50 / 0.7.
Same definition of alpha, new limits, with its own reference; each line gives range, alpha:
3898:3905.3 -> 3898.60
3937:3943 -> 3937.40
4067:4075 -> 4067.33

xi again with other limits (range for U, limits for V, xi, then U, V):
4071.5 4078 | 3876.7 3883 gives 0.85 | 12.6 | 13.7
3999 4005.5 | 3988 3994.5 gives 1.01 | 13.4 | 13.4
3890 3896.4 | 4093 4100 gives 1.00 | 12.5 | 12.5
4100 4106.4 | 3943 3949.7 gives 0.36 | 7.9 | 13.3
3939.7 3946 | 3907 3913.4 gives 0.95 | 13.3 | 13.6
